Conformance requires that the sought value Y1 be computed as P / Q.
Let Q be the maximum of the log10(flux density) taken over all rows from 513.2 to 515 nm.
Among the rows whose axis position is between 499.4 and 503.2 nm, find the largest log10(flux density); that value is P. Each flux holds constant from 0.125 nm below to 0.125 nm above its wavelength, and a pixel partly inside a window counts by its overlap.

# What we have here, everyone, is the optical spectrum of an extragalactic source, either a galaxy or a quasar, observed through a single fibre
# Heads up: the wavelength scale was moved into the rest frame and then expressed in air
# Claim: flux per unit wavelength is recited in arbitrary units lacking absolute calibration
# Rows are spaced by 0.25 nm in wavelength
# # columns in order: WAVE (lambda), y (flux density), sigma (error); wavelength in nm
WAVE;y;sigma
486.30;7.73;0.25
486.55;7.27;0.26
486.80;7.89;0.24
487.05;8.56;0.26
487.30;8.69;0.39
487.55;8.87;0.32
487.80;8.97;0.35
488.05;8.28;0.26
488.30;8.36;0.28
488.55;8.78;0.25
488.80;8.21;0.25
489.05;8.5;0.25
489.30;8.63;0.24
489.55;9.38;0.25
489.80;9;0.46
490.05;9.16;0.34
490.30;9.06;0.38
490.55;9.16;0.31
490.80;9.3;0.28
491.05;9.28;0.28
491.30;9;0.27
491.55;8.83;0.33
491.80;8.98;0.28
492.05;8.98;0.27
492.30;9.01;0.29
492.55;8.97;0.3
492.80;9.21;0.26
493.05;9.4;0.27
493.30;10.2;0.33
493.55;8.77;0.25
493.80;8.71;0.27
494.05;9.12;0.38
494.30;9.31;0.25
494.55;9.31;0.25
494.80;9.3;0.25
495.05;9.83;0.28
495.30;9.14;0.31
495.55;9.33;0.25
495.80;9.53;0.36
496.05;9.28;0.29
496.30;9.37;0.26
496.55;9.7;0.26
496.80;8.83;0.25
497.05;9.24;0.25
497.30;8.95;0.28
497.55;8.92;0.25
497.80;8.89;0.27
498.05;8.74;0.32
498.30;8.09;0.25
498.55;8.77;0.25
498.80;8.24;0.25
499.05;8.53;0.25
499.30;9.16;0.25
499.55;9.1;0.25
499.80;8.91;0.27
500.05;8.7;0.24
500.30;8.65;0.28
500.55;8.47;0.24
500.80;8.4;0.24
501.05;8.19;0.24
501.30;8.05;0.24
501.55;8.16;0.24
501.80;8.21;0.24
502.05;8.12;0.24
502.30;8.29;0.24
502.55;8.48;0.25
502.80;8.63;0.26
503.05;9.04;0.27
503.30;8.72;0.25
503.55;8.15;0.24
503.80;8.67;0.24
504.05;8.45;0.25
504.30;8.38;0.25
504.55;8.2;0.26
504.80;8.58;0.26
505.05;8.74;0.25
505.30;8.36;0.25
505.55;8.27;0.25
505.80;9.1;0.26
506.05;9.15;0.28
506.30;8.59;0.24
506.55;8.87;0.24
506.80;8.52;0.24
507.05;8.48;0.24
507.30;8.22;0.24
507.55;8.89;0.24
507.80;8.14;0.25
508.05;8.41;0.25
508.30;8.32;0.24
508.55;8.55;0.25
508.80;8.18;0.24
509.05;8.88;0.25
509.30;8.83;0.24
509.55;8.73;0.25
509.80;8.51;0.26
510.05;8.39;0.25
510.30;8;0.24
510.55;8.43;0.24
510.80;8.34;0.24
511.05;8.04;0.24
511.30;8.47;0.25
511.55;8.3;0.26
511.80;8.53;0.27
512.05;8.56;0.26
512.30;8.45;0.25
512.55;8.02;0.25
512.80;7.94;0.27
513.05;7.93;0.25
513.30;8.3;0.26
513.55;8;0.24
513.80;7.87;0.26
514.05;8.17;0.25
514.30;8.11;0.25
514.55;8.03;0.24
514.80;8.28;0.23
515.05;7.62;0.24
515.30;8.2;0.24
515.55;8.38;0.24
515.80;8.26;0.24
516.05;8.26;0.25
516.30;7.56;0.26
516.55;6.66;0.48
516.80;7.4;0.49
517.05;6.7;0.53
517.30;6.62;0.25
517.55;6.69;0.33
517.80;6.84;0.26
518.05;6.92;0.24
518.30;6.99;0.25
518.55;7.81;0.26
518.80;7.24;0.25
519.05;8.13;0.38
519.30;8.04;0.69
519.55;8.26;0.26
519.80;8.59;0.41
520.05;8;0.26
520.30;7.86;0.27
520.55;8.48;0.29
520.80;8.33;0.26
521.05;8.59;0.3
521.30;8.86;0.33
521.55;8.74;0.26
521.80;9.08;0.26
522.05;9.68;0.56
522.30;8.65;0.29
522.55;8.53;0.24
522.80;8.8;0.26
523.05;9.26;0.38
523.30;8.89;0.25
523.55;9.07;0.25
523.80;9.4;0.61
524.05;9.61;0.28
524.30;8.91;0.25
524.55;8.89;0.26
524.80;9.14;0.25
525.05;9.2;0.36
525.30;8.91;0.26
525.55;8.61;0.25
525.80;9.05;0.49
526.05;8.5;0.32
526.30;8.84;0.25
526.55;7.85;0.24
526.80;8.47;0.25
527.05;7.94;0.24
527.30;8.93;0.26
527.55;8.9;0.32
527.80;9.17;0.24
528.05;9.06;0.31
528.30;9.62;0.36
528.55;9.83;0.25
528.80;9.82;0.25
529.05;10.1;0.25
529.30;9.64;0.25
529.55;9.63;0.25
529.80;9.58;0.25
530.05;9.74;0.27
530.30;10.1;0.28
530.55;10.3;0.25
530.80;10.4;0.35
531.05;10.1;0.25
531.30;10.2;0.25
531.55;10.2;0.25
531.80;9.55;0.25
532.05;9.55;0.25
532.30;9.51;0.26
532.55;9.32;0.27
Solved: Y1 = 1.04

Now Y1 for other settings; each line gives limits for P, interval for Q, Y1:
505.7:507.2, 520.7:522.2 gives 0.98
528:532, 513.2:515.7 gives 1.10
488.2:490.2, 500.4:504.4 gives 1.02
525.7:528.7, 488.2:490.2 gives 1.02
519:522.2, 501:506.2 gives 1.03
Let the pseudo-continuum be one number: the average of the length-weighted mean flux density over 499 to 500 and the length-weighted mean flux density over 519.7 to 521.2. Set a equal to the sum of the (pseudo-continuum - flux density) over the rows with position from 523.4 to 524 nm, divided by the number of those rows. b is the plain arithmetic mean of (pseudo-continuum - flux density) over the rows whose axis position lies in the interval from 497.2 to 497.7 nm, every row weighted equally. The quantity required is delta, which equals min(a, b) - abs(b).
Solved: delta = -0.9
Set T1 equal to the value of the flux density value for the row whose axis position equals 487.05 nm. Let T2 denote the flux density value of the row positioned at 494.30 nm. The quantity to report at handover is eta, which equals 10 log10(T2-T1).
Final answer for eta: -1.2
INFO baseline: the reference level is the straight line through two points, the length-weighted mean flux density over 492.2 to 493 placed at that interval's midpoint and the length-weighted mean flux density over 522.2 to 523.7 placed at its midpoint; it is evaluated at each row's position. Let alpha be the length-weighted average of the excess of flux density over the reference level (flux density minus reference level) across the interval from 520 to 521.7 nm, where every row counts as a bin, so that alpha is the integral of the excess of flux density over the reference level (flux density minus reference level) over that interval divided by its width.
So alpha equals -0.46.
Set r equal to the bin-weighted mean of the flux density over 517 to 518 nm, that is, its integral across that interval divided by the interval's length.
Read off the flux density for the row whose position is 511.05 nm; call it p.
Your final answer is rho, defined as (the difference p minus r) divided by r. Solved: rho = 0.19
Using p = 8.04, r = 6.7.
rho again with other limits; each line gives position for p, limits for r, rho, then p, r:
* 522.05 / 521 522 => 0.09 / 9.68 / 8.9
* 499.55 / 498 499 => 0.08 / 9.1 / 8.4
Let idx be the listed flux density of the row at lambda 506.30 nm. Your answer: 8.59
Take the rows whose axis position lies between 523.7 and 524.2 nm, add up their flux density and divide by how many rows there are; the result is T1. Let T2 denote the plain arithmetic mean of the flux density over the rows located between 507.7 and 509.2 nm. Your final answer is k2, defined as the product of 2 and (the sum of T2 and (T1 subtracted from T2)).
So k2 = 14.6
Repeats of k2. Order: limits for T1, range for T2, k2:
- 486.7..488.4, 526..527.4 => 16.7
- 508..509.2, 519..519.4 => 15.4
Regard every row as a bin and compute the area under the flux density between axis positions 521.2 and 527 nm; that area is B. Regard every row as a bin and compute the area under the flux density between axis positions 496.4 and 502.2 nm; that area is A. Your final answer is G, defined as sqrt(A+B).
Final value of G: 10.1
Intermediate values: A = 50.2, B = 51.6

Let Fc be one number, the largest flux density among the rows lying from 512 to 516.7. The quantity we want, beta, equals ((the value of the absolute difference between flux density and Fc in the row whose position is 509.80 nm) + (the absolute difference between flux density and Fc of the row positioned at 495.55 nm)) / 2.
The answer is 0.41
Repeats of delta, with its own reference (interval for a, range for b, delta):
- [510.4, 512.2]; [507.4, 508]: 0.0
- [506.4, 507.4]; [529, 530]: -2.2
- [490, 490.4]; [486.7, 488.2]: -0.6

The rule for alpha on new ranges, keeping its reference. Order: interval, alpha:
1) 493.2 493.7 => 0.32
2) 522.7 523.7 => 0.14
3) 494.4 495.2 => 0.38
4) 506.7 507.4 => -0.58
